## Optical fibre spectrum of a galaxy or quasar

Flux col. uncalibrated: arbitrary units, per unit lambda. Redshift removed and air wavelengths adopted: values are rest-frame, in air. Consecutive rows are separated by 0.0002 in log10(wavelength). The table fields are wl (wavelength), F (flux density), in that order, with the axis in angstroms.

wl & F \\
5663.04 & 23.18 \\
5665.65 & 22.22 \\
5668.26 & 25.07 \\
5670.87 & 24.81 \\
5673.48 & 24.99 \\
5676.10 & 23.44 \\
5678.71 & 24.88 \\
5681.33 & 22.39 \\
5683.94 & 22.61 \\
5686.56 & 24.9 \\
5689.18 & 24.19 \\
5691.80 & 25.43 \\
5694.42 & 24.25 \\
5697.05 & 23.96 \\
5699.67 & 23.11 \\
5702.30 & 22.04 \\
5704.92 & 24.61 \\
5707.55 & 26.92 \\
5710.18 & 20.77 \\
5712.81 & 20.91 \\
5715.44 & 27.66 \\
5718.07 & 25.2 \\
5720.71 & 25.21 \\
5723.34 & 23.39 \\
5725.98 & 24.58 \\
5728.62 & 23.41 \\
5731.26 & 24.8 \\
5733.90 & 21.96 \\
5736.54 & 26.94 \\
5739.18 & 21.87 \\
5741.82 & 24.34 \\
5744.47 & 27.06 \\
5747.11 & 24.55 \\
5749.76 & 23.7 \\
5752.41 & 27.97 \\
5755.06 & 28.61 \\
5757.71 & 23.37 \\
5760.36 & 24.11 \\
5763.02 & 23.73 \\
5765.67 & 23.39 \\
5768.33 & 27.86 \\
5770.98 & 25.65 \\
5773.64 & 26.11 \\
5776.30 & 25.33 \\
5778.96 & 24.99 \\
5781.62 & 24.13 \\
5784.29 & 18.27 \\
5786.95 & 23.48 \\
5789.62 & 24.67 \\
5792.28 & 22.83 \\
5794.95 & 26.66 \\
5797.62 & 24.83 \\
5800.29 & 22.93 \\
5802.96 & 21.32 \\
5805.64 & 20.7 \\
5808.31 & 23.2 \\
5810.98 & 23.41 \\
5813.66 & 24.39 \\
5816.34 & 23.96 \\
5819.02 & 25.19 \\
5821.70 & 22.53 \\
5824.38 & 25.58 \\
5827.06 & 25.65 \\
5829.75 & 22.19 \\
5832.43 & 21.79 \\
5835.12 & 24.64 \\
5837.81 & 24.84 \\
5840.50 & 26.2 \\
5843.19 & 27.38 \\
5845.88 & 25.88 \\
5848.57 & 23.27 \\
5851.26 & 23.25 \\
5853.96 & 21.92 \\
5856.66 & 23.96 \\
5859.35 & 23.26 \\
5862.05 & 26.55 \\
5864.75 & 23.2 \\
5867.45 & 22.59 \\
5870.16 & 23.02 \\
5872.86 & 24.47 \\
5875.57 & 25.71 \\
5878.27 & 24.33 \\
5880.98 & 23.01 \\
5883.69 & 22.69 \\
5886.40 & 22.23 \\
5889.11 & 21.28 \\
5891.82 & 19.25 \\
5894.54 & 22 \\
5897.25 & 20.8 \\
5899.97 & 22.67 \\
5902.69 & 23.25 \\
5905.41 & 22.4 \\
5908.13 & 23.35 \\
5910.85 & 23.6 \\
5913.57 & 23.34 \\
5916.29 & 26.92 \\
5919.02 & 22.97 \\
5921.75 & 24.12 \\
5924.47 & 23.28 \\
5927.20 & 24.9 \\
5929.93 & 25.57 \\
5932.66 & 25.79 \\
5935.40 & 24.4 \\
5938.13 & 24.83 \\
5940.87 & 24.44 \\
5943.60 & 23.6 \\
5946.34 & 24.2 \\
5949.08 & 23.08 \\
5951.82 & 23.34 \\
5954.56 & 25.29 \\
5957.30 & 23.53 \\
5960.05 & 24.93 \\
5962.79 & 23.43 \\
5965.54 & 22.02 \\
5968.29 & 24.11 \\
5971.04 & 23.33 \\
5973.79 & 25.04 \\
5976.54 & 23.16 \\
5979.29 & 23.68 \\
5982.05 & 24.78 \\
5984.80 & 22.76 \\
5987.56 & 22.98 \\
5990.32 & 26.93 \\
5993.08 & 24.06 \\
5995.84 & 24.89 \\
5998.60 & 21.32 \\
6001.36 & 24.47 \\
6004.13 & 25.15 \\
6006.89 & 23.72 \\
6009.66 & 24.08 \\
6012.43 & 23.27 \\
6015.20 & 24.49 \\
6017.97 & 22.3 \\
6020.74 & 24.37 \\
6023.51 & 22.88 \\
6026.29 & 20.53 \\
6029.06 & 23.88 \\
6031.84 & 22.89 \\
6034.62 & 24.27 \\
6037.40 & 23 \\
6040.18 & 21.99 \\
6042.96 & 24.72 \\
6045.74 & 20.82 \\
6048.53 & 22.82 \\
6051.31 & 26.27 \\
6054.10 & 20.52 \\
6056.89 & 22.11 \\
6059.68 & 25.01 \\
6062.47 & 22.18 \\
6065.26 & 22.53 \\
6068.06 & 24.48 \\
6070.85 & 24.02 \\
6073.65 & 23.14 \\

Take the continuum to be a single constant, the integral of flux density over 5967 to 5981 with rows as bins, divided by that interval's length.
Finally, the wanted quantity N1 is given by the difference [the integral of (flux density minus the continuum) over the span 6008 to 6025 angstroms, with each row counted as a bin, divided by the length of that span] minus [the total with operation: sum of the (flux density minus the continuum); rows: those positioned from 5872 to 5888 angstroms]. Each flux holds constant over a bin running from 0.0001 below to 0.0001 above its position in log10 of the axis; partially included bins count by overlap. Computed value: 1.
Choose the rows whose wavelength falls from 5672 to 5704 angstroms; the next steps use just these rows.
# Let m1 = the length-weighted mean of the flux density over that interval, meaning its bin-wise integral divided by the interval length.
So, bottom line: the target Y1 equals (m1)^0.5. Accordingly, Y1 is 4.89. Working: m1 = 23.9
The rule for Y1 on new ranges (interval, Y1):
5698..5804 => 4.93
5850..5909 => 4.79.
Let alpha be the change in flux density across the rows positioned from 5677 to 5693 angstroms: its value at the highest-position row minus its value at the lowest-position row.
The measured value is 1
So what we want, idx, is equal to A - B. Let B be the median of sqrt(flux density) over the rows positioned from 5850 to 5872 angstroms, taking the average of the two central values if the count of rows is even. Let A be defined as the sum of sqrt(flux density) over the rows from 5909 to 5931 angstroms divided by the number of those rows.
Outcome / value 0.11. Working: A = 4.93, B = 4.82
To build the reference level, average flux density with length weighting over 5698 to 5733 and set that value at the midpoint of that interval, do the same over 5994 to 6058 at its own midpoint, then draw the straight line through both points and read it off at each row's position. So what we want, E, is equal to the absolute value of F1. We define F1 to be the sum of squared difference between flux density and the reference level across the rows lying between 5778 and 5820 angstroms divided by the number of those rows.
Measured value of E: 3.9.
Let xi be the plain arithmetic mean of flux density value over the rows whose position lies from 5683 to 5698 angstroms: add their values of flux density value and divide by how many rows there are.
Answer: 24.2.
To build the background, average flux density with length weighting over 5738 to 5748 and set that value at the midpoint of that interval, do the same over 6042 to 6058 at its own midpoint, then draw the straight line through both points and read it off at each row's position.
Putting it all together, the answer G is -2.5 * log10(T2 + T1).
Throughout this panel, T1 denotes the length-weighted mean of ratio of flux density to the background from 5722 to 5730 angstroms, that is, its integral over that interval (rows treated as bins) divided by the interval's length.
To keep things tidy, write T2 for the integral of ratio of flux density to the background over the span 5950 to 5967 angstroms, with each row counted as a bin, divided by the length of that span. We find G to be -0.744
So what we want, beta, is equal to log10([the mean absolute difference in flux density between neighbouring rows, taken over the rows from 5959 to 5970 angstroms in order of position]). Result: 0.22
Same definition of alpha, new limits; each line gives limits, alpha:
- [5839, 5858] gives -2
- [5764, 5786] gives -5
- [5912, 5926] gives 0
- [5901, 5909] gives 0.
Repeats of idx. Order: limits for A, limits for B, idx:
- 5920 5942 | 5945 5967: 0.12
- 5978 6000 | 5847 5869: 0.07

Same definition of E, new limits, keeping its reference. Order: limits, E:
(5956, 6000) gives 1.9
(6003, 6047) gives 1.7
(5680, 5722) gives 3.6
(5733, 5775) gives 5.6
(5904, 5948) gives 1.8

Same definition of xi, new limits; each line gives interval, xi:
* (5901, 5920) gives 23.7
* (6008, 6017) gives 23.9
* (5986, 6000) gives 24.0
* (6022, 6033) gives 22.5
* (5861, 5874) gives 24.0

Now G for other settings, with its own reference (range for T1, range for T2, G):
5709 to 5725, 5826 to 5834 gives -0.716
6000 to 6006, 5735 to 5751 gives -0.795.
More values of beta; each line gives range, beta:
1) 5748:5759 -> 0.53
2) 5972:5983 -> 0.07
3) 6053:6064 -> 0.39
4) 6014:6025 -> 0.28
